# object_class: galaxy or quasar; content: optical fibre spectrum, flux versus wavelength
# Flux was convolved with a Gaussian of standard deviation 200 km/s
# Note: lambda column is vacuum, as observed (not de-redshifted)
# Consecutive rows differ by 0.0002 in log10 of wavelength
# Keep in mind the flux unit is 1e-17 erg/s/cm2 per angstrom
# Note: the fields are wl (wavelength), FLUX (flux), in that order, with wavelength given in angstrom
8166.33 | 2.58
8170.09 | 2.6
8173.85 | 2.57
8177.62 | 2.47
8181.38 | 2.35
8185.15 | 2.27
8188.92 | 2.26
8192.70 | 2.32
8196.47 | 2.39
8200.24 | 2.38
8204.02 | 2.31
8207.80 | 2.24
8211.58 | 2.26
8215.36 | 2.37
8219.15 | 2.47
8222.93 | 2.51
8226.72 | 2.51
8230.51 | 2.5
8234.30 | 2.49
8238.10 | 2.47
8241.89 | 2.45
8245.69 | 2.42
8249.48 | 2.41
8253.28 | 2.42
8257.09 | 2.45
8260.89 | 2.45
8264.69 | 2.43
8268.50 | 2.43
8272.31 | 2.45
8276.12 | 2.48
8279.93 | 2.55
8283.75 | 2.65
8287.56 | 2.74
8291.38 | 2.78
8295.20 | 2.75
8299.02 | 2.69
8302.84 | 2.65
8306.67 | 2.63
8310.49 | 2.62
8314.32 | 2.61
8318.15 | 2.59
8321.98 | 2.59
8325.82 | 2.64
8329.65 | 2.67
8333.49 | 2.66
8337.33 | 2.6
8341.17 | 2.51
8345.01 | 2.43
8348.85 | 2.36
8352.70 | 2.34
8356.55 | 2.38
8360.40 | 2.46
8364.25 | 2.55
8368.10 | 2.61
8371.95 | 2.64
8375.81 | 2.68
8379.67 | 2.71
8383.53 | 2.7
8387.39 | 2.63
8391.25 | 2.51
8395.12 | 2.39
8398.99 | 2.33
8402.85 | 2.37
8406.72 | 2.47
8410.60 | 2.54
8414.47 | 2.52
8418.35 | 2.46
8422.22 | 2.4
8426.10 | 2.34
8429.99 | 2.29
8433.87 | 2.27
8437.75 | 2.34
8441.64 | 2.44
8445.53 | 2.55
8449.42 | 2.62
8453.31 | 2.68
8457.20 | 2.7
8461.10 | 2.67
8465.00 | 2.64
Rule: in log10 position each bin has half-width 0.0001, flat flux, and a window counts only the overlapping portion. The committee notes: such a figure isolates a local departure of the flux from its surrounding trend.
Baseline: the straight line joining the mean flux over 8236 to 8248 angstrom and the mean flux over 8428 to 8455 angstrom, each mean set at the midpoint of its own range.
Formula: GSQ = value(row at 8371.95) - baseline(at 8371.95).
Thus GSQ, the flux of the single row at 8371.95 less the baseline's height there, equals 0.19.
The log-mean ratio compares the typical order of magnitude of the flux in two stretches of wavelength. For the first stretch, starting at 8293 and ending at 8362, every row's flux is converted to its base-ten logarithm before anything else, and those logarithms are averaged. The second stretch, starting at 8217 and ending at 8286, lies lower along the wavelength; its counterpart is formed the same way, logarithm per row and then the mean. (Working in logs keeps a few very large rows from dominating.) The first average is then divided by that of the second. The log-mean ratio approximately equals 1.04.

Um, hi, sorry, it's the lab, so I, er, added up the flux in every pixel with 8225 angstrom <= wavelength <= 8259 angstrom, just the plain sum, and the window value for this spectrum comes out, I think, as 22.1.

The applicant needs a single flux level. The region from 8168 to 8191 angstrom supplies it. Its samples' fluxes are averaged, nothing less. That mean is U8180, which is 2.42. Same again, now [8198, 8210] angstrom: 2.31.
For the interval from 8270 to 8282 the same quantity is 2.49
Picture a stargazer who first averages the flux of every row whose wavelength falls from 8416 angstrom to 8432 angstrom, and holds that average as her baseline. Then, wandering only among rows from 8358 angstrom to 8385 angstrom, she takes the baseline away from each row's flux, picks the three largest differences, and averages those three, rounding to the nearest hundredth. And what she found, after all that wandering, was 0.32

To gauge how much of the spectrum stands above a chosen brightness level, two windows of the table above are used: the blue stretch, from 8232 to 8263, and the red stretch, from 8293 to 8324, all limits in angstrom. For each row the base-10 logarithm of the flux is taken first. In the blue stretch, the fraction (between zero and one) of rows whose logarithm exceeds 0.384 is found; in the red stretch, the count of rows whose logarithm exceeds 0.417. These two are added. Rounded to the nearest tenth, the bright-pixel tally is 5.6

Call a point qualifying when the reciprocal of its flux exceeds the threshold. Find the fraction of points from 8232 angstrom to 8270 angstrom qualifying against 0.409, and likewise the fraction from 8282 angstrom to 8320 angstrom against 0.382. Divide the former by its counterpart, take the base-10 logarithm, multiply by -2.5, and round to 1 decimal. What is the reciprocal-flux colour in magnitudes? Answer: -1.0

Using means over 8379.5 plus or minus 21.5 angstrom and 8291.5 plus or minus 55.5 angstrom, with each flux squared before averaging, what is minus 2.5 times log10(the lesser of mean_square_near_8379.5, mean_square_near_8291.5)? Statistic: -2.04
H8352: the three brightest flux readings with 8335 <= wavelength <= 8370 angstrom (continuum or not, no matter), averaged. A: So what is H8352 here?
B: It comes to 2.59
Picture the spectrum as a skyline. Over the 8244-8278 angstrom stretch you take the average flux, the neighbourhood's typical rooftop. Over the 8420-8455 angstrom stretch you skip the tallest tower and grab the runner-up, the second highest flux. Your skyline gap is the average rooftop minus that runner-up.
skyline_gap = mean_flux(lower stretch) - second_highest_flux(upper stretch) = -0.18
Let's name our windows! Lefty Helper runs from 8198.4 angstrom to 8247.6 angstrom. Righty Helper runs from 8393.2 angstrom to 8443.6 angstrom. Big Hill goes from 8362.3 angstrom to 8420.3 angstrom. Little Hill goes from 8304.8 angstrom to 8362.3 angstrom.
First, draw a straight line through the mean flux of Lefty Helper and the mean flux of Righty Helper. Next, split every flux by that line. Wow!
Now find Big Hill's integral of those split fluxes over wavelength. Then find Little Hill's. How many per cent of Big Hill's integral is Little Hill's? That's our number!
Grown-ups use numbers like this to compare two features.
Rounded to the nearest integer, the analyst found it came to 99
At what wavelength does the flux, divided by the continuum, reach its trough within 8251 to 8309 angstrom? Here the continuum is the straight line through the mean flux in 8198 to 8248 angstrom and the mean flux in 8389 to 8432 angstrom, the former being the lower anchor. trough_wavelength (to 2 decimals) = 8253.28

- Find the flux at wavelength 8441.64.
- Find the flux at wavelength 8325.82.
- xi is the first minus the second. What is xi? -0.20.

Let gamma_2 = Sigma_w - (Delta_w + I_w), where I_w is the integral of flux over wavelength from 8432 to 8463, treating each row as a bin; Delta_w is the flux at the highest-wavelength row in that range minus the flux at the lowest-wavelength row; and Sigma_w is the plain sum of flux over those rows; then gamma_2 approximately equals -59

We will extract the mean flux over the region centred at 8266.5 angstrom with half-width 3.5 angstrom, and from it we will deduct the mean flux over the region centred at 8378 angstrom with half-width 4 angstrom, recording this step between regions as -0.27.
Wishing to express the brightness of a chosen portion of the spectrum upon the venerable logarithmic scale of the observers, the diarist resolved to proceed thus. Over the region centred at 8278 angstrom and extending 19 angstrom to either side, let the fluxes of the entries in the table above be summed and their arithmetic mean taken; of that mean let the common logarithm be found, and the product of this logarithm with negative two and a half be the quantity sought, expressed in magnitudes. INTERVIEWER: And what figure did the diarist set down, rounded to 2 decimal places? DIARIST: -1.03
